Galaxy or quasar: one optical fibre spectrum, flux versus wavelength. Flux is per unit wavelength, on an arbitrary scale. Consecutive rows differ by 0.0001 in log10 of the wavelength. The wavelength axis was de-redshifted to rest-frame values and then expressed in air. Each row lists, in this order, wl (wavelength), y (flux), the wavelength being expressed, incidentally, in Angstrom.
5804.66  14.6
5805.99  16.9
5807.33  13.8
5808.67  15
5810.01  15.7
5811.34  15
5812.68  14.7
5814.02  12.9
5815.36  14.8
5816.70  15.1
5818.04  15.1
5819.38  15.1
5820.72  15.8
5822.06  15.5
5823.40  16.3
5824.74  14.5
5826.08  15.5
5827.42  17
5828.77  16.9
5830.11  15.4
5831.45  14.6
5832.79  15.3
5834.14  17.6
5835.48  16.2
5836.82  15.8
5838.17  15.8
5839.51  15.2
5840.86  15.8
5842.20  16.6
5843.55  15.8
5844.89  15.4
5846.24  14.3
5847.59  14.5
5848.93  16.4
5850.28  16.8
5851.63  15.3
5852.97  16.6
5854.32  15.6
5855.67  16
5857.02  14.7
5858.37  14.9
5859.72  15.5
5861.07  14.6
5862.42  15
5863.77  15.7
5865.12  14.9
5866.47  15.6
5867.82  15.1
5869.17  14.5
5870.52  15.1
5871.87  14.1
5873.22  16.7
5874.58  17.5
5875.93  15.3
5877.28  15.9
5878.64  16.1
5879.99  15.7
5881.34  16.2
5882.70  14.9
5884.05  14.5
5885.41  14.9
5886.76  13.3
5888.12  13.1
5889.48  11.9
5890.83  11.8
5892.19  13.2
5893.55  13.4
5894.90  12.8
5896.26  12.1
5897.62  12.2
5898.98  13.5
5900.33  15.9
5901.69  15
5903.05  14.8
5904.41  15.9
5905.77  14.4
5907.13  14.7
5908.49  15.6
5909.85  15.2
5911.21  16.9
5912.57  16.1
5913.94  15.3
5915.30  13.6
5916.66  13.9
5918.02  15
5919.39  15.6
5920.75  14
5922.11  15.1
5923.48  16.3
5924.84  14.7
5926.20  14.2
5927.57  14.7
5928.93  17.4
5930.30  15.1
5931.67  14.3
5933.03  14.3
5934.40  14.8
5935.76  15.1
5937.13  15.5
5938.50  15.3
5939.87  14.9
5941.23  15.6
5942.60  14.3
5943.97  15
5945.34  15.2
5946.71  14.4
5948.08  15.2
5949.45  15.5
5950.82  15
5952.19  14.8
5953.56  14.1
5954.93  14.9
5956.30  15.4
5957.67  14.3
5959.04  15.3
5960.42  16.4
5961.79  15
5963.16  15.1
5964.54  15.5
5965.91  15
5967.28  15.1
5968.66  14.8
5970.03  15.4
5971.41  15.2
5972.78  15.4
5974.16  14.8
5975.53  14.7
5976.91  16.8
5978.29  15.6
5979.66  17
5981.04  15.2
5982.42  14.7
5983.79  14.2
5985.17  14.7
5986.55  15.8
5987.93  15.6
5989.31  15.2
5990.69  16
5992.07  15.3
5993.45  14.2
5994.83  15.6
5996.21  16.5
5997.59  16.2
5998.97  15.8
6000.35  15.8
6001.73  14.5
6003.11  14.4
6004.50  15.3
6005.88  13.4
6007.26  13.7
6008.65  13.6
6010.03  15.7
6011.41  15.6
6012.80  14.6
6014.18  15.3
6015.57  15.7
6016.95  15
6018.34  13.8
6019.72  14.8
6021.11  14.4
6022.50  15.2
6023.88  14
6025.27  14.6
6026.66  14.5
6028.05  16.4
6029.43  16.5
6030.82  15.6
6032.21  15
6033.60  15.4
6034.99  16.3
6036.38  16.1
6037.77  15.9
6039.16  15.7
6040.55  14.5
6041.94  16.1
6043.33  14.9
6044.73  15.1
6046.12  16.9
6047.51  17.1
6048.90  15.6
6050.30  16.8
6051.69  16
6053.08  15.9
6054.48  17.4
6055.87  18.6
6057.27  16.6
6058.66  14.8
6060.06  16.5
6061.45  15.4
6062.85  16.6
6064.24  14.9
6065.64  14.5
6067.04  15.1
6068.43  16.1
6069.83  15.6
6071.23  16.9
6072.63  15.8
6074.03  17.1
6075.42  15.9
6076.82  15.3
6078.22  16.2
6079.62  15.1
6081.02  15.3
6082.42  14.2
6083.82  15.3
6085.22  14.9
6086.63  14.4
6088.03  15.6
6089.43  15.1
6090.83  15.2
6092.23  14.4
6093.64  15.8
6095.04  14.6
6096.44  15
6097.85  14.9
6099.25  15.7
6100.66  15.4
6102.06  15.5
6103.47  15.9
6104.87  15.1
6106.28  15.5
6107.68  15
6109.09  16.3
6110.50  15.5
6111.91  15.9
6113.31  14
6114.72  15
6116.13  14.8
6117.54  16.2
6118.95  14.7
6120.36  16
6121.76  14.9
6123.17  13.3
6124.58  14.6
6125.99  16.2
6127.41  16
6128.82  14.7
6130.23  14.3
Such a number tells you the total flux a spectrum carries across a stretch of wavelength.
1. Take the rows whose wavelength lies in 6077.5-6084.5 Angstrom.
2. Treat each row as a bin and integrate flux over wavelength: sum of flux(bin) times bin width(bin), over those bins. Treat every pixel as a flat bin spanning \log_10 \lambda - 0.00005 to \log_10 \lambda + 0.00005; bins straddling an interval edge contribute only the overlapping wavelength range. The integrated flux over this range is 107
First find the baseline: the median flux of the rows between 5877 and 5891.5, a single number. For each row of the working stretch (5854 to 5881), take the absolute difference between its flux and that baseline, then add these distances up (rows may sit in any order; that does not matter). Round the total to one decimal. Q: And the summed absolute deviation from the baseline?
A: 13.9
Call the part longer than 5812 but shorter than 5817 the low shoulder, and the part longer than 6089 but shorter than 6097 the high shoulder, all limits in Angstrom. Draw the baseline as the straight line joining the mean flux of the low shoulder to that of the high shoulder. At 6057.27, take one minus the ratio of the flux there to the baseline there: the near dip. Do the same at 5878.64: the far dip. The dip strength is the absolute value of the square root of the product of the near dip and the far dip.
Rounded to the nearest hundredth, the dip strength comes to 0.11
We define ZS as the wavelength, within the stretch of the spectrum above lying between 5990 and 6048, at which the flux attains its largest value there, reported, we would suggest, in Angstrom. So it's 6047.51 Angstrom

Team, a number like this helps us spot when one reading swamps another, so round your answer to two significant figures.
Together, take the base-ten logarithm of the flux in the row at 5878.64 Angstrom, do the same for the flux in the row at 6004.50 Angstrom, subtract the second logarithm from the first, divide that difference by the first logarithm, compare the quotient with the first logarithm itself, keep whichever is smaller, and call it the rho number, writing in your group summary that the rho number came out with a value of 0.018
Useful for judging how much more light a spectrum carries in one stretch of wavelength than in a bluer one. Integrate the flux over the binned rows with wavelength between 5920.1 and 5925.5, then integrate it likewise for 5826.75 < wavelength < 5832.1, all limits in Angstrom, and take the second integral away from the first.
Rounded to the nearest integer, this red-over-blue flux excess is -4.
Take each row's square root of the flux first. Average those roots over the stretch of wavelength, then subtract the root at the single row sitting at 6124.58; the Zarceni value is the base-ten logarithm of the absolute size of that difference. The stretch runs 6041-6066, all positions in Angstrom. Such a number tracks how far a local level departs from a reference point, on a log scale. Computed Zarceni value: -0.72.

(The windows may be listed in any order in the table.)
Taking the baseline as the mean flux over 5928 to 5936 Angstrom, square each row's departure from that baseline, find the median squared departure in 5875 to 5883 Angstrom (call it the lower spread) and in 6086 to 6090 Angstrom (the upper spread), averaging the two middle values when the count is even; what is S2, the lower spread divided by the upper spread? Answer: 2.2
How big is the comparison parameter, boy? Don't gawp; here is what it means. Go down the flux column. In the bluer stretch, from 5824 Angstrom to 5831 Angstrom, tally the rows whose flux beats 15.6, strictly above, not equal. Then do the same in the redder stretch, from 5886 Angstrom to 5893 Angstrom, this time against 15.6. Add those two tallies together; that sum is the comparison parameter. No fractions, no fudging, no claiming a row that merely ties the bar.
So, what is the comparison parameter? 2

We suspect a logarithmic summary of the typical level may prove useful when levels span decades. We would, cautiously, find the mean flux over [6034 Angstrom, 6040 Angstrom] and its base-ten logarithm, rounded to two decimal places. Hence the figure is 1.20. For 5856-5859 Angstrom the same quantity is 1.17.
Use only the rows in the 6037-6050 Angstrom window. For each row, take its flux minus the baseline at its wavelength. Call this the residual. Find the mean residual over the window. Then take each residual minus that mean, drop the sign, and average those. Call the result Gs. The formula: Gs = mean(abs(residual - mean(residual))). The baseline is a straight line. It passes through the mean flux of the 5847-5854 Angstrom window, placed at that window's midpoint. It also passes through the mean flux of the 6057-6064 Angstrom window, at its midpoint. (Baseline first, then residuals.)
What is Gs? 0.66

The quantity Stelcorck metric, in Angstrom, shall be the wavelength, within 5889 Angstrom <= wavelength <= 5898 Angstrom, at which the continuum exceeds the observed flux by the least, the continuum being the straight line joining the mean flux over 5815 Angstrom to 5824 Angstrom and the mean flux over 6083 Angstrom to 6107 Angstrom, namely 5893.55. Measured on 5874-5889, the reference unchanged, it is 5874.58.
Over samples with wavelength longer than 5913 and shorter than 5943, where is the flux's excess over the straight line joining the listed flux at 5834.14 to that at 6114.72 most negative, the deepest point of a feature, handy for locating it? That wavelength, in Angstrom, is 5915.30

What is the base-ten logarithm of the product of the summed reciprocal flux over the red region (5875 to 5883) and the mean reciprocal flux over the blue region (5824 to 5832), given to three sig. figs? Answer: -1.61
